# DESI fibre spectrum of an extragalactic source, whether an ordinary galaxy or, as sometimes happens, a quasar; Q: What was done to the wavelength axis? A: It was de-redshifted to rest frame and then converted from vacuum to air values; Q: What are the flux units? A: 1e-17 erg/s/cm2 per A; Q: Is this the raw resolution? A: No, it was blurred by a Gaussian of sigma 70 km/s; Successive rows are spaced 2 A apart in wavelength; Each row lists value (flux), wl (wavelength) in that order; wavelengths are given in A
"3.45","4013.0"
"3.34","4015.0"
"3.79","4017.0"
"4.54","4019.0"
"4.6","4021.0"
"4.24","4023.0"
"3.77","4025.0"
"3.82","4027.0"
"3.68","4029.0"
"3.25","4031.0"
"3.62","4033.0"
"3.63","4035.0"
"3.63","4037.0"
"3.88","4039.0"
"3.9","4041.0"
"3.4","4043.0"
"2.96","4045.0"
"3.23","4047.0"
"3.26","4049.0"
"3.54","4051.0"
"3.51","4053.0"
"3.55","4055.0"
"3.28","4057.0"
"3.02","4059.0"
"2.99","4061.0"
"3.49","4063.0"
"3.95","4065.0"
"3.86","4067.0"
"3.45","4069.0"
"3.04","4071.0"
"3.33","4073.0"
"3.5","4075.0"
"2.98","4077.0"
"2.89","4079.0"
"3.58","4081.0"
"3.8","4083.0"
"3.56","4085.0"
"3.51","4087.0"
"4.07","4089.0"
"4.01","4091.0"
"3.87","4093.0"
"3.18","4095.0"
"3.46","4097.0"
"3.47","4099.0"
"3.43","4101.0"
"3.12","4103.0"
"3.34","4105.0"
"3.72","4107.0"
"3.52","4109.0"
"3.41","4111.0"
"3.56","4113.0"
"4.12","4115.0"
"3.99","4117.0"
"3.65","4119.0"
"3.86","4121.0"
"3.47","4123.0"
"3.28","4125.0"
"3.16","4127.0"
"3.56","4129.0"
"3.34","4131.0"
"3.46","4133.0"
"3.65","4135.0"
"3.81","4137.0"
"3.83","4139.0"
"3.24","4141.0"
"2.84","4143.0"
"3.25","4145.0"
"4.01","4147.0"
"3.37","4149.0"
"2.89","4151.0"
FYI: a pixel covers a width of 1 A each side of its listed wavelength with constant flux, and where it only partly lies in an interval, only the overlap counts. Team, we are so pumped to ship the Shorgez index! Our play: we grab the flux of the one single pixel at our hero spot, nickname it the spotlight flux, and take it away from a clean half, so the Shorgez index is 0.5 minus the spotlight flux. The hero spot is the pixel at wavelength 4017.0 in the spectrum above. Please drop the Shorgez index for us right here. -3.29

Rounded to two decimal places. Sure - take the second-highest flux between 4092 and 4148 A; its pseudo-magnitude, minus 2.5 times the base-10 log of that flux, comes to -1.51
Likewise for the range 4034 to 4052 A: -1.47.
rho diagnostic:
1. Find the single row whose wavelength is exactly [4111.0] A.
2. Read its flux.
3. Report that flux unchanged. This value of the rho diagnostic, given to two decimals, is 3.41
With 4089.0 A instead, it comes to 4.07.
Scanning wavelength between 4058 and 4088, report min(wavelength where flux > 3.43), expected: 4063.0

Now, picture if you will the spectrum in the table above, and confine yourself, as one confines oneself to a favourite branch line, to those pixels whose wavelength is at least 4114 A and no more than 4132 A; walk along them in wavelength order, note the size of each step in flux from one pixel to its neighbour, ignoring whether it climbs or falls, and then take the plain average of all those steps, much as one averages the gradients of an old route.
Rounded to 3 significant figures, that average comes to 0.250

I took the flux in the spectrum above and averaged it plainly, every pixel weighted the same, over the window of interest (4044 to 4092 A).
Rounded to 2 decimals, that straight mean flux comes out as 3.43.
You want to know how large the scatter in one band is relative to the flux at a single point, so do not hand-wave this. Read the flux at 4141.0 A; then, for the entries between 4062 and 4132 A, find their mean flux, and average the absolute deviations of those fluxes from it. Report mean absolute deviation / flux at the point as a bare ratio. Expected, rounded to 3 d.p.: 0.074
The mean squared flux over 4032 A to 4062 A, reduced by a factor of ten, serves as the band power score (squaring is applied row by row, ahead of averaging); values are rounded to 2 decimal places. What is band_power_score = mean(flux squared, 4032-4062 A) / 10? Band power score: 1.18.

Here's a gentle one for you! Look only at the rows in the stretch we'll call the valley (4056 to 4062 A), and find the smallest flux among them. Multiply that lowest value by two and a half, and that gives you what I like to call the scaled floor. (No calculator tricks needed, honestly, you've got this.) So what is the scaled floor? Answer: 7.5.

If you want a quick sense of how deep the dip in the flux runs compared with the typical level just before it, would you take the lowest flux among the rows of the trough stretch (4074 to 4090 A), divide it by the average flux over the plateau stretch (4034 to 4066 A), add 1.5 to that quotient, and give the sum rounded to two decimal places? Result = 2.34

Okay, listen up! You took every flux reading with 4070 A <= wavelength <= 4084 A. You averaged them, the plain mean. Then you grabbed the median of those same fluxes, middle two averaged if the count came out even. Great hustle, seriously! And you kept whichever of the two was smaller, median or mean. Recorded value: 3.30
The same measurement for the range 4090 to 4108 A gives 3.46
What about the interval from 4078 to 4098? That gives 3.57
